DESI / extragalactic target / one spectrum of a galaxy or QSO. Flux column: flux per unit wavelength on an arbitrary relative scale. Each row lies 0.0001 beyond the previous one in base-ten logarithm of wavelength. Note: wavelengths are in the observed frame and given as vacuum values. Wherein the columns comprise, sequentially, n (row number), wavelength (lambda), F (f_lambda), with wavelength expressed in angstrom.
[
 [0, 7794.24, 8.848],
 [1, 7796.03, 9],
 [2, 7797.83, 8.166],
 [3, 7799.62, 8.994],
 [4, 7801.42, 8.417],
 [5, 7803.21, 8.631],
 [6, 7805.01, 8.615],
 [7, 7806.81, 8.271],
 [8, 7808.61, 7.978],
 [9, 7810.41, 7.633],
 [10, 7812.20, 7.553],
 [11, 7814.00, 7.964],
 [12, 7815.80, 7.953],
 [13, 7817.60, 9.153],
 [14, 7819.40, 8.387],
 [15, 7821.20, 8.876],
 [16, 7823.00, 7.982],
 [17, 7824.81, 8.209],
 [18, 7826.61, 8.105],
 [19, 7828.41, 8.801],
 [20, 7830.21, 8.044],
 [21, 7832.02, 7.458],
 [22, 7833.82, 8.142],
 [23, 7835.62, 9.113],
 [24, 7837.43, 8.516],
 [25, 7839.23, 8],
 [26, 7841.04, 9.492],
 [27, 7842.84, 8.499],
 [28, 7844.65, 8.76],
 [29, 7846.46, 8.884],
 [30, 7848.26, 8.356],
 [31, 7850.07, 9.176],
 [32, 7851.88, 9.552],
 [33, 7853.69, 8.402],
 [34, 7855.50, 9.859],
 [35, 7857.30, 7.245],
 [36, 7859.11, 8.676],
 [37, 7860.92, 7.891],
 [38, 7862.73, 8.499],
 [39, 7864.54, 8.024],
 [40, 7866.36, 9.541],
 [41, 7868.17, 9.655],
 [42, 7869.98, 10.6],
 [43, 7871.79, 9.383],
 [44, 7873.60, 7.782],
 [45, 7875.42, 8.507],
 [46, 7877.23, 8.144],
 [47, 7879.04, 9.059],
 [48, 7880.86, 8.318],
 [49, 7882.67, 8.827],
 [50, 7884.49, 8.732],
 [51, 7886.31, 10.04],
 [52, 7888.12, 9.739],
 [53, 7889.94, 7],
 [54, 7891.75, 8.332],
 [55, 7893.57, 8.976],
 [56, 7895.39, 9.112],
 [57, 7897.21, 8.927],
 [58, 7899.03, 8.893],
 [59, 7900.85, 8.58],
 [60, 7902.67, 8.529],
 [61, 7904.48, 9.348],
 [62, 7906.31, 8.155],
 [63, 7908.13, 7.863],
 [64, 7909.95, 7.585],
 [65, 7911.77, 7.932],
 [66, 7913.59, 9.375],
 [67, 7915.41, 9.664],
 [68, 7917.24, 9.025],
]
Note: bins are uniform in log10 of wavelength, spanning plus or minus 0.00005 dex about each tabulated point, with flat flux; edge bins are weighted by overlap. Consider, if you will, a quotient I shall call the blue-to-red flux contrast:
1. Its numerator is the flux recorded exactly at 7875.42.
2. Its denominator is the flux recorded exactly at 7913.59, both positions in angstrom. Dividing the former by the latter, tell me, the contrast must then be 0.91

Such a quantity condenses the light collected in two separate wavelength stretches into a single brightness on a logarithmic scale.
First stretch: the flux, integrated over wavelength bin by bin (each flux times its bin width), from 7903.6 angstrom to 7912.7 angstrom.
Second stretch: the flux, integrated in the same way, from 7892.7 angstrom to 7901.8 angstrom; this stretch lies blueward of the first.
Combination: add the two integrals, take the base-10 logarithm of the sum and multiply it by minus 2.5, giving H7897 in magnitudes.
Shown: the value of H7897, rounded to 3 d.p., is -5.478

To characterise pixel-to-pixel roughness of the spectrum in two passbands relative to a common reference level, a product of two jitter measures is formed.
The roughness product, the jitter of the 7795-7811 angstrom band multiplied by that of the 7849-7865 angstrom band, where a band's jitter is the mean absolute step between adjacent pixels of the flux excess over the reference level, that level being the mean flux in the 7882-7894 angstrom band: 0.48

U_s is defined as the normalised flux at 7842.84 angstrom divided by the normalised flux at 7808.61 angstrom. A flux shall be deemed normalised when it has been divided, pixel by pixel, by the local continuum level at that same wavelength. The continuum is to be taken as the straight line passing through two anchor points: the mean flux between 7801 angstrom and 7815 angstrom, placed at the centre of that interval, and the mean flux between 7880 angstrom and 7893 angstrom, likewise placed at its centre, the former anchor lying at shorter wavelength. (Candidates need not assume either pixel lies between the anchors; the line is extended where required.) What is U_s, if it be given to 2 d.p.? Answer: 1.03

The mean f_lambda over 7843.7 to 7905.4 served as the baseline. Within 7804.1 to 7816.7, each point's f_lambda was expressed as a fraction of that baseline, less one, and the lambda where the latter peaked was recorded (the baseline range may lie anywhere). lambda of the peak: 7805.01 angstrom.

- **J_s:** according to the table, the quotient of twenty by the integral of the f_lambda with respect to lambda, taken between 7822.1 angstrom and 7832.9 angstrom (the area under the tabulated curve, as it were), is 0.23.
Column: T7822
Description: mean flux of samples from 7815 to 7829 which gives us 8.4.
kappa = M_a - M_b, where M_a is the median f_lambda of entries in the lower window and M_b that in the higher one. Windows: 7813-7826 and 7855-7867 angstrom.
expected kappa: -0.29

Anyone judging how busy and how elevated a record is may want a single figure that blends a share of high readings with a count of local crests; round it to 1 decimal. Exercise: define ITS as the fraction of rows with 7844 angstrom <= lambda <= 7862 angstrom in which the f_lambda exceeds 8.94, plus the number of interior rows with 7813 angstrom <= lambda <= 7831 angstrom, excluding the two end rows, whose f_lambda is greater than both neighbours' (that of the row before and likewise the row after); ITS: 4.3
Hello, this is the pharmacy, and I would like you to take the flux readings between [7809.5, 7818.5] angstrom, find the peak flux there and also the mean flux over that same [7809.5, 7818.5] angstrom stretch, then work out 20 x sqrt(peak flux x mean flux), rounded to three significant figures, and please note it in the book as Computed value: 172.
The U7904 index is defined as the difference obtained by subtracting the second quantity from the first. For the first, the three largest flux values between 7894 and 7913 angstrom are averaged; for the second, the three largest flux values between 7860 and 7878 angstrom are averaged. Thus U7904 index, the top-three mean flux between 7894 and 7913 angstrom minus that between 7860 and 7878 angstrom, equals -0.80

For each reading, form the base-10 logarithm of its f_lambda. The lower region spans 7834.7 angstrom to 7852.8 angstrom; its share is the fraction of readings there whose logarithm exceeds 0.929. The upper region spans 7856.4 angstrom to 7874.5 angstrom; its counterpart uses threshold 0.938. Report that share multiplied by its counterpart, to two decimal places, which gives 0.40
